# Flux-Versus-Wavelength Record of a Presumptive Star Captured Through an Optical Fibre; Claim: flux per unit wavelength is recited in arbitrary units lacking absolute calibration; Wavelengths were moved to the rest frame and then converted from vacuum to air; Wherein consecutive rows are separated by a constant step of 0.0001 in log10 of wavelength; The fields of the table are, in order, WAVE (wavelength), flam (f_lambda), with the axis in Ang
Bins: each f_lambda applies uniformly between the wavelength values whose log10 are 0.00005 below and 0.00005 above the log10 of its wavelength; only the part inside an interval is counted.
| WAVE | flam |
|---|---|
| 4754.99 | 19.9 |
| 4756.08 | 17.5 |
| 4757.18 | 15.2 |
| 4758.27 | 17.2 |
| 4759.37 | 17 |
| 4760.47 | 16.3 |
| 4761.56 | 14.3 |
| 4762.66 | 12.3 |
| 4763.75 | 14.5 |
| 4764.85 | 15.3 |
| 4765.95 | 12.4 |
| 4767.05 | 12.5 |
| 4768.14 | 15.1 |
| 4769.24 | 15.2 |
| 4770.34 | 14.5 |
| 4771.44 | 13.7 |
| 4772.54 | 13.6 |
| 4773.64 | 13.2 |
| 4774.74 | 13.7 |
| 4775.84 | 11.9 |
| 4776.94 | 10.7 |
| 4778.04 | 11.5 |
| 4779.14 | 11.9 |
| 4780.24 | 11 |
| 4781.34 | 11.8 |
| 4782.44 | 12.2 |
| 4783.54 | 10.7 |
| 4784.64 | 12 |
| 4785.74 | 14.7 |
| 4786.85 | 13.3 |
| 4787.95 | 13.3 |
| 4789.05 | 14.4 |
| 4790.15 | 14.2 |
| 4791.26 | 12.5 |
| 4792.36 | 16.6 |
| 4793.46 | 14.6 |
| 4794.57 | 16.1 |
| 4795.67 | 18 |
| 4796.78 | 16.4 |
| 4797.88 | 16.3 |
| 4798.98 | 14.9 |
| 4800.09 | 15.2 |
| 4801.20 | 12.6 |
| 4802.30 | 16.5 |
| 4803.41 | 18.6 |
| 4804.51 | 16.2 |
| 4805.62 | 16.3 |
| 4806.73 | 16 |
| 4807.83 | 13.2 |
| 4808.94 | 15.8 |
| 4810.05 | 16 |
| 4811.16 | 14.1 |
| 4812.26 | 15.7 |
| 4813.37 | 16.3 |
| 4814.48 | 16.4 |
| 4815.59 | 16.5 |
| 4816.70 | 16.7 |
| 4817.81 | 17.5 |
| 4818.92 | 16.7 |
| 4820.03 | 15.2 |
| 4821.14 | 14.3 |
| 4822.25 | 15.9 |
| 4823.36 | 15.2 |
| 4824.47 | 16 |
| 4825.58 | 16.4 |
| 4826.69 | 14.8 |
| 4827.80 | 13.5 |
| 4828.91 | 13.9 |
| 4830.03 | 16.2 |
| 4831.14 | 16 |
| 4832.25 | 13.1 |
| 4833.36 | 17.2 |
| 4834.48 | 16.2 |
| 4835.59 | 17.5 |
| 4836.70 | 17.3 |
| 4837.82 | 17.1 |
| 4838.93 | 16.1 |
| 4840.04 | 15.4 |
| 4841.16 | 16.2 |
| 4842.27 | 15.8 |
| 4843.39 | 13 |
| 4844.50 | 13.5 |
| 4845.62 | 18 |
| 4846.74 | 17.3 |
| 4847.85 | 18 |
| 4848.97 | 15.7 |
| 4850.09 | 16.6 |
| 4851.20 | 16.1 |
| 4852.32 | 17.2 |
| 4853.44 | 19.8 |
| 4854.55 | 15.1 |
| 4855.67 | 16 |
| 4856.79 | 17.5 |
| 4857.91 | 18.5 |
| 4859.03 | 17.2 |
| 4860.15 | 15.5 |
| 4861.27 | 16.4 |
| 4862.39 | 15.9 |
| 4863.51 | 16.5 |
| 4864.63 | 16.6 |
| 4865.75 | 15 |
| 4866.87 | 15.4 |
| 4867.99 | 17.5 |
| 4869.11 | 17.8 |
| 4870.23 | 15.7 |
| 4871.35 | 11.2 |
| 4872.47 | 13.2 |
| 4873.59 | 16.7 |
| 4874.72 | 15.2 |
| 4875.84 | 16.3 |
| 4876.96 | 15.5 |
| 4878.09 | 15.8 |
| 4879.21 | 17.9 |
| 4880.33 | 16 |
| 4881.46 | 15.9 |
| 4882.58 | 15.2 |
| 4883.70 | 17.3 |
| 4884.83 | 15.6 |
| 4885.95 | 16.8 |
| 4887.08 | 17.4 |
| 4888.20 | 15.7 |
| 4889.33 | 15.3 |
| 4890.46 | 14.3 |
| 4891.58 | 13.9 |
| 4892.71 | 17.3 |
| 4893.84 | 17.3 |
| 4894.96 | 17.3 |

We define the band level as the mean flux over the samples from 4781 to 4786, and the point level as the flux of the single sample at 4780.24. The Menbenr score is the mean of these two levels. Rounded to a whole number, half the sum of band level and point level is 12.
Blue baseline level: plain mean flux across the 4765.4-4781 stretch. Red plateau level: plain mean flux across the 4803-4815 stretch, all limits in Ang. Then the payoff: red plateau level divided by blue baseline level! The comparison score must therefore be 1.228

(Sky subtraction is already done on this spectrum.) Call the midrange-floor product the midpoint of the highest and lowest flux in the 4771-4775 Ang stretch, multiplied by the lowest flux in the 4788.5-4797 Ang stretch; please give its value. 168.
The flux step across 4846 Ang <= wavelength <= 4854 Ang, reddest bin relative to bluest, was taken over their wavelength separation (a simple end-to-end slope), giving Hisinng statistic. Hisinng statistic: 0.4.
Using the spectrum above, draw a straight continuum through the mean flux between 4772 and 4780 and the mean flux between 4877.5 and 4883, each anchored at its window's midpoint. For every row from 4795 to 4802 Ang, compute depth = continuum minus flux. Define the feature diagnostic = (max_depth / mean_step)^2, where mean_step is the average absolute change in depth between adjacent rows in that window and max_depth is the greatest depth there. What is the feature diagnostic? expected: 0.3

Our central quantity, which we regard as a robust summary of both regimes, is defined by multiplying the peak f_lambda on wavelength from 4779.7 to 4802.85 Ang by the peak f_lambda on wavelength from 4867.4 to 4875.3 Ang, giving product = 320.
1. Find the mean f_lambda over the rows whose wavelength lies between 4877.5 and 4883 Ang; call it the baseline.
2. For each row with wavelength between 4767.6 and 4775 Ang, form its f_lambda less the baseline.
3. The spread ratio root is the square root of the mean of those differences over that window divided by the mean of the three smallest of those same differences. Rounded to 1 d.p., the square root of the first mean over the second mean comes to 0.9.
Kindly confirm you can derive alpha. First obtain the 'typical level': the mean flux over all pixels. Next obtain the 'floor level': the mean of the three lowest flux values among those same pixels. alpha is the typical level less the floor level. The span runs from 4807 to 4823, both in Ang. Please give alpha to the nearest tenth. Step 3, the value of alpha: 1.9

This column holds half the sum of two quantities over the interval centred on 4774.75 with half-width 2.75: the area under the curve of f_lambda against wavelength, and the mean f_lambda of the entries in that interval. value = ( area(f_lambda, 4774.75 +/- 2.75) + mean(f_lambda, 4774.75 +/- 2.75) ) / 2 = 41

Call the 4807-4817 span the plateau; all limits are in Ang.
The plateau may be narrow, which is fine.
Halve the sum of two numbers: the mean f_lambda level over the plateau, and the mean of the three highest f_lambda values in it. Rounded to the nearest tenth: 16.1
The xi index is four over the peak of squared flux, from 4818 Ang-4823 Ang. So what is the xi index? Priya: 0.0143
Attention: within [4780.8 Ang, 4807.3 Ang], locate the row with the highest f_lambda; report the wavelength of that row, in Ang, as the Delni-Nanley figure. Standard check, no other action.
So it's 4803.41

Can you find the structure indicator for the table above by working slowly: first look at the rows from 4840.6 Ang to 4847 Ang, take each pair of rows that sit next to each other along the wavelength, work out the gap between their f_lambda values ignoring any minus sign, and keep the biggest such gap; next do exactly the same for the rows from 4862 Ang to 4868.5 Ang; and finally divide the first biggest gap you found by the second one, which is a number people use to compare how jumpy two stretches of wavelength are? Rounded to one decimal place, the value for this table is 2.1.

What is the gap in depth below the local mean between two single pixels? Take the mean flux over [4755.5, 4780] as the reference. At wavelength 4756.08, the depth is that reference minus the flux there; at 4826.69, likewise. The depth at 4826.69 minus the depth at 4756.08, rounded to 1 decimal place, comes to 2.7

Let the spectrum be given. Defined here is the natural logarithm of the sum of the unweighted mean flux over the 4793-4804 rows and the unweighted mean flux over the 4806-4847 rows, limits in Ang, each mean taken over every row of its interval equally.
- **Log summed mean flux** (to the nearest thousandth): 3.455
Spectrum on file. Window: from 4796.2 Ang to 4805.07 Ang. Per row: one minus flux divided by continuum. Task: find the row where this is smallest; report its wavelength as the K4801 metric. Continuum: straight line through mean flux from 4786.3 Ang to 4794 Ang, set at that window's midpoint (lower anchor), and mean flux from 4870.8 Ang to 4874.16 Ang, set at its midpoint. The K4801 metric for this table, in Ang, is 4803.41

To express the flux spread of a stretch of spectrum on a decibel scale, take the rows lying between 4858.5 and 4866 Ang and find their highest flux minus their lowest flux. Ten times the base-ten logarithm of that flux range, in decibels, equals 3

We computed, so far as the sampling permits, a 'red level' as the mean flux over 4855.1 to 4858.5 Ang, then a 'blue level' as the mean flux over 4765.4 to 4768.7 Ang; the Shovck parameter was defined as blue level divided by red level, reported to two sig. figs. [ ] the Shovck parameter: 0.77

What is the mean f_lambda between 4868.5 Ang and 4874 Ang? 14.9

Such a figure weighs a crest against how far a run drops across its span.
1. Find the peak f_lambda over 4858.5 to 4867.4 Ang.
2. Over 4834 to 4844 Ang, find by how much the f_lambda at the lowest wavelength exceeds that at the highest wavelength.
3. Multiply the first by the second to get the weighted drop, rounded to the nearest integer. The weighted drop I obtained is 55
